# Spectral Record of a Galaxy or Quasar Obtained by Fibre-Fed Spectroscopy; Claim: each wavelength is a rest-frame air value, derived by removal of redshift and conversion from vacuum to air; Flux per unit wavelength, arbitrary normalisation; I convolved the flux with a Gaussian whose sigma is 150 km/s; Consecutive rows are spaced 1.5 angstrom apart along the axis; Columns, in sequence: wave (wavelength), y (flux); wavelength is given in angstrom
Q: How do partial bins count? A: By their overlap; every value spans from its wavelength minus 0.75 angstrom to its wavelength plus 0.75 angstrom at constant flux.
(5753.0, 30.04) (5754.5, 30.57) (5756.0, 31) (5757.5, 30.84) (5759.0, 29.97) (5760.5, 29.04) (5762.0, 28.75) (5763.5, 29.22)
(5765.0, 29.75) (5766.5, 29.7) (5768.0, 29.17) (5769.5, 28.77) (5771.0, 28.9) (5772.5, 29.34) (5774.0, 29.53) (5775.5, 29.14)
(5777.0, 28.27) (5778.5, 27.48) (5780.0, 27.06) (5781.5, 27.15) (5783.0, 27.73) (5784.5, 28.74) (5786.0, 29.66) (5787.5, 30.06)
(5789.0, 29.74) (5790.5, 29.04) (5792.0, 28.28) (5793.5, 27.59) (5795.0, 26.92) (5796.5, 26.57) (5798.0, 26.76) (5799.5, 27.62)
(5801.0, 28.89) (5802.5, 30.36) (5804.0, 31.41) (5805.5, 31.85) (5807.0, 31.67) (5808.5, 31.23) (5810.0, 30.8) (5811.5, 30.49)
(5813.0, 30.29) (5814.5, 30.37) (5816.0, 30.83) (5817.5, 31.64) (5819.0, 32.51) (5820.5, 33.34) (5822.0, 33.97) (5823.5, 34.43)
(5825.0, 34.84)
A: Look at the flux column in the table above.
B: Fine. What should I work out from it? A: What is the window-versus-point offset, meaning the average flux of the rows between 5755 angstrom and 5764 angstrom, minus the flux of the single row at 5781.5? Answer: 3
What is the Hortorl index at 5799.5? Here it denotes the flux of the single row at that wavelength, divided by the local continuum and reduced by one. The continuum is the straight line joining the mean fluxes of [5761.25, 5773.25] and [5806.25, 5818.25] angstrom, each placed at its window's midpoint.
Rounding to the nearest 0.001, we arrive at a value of -0.092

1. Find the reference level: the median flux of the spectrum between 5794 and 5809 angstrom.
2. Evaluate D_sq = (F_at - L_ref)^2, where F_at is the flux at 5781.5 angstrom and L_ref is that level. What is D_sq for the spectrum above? 6.13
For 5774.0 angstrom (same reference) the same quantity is 0.01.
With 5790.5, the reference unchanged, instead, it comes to 0.34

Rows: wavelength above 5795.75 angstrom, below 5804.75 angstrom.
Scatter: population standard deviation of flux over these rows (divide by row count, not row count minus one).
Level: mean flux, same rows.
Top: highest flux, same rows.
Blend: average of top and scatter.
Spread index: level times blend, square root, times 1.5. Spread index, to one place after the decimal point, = 32.7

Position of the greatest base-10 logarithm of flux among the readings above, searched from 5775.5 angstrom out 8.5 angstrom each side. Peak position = 5774.0 angstrom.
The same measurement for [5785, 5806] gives 5805.5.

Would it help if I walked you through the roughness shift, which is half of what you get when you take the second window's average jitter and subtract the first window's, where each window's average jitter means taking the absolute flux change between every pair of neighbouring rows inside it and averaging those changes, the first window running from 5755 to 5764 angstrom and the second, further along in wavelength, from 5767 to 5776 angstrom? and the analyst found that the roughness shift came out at -0.12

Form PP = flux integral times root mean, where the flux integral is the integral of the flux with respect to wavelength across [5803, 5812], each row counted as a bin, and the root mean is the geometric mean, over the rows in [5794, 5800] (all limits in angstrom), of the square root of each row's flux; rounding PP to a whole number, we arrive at 1460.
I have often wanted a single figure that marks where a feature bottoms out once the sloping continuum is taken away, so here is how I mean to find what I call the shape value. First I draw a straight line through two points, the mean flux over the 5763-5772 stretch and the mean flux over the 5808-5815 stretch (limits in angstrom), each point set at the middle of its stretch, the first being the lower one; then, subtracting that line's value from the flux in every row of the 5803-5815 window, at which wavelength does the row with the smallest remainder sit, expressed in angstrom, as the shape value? 5813.0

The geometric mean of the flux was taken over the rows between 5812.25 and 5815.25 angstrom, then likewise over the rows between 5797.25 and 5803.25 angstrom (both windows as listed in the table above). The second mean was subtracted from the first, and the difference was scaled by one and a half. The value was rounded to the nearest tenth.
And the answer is 2.9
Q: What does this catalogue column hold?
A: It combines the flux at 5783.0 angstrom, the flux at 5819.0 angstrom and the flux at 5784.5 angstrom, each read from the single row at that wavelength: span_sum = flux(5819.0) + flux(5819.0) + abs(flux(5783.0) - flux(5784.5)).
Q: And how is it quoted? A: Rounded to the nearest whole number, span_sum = 66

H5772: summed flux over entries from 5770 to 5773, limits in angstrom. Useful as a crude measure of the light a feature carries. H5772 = 58.2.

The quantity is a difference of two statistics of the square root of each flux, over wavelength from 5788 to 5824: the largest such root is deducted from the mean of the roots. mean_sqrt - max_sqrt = -0.37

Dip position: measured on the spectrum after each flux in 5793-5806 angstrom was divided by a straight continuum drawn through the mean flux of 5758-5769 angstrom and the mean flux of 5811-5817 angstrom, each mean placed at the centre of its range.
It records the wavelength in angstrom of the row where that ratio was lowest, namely 5796.5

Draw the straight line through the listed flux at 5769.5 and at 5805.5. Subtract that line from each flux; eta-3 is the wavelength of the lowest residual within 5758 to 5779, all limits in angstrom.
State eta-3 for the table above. 5778.5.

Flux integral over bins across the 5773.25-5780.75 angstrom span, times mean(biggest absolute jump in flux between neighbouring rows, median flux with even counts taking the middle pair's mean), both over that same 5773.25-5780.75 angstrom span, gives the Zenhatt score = 3092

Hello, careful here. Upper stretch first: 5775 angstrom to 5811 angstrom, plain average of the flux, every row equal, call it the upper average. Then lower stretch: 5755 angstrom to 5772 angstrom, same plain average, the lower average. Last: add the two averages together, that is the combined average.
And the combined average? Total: 58.5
